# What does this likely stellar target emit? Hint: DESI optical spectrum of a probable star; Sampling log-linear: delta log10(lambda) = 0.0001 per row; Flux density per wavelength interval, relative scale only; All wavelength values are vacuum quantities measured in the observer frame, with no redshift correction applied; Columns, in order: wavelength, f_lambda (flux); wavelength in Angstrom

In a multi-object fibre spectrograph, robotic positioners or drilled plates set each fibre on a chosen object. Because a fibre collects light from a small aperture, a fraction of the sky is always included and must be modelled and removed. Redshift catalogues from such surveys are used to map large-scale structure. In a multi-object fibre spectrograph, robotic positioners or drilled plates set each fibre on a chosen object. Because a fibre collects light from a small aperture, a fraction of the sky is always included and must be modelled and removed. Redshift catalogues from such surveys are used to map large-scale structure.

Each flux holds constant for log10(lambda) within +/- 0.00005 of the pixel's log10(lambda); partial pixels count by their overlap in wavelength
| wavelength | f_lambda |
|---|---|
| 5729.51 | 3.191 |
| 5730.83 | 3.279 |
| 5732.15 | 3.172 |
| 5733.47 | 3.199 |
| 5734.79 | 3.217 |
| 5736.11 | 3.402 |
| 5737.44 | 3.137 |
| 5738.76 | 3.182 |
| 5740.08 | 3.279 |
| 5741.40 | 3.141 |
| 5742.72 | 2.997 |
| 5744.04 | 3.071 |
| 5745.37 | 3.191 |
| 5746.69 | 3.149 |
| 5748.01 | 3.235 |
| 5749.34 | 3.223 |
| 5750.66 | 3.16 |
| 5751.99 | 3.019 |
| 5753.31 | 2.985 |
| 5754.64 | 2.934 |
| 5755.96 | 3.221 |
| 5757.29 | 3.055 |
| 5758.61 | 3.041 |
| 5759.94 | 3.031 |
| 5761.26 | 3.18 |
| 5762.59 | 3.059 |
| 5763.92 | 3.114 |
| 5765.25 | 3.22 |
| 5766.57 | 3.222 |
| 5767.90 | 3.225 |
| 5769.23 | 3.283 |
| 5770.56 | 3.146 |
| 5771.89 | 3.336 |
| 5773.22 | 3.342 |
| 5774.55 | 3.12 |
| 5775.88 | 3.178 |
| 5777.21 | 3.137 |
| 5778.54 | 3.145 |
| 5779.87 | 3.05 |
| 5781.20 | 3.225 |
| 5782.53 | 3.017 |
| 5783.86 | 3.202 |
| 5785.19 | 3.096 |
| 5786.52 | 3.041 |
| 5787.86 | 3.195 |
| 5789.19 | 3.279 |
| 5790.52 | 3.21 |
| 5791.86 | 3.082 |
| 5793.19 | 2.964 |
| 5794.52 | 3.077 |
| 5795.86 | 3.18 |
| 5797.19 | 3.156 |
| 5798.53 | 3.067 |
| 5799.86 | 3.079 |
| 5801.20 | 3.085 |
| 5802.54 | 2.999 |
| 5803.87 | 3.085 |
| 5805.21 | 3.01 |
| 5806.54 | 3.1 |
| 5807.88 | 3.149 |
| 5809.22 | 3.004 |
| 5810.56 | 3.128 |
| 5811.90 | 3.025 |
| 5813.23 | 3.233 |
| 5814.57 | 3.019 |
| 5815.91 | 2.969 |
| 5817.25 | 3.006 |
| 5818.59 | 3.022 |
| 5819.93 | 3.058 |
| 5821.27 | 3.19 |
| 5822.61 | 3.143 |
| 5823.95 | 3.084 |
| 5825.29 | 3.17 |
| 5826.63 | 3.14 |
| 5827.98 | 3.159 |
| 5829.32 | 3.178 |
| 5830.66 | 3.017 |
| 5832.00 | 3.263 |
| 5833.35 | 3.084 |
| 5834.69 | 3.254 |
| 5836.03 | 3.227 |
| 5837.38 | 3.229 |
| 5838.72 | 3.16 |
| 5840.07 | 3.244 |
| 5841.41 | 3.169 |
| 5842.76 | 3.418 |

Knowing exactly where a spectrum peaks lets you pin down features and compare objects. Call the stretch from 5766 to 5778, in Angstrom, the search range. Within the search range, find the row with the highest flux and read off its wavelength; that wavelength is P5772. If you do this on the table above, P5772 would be 5773.22 Angstrom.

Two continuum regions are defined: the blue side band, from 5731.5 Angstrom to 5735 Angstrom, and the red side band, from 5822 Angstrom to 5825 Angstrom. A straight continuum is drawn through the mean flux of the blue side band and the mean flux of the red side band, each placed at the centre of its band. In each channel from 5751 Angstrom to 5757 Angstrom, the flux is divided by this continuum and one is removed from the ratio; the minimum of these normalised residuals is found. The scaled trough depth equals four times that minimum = -0.31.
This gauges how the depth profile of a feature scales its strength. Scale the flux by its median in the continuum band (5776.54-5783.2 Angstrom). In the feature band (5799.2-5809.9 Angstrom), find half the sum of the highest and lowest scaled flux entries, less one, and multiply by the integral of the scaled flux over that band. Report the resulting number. -0.21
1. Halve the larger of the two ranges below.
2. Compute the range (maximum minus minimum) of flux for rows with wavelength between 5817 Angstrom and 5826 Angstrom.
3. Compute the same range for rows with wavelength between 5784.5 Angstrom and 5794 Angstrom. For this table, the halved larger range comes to 0.16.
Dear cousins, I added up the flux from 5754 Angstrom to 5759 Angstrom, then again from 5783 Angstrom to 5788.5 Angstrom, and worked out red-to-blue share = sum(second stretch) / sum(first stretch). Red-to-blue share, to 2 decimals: 1.02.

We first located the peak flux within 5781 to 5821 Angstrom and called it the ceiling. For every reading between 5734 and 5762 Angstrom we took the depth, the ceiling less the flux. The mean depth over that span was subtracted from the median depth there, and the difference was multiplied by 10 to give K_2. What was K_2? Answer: -0.13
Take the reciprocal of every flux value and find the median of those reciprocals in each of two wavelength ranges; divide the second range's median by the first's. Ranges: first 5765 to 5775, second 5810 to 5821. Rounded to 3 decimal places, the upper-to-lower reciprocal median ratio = 1.066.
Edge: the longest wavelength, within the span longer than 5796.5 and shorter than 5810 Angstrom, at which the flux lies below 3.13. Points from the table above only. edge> 5809.22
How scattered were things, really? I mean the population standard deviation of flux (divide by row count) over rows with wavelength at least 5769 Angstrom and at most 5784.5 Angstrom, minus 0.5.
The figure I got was -0.402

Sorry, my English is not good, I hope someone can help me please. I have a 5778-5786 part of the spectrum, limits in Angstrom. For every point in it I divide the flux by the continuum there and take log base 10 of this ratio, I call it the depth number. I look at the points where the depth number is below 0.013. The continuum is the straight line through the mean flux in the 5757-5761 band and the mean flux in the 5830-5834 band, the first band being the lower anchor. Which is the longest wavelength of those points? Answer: 5785.19 Angstrom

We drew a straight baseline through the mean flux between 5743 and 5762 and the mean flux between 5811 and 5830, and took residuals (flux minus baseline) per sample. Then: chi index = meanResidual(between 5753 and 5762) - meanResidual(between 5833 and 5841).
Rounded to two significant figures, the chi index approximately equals -0.14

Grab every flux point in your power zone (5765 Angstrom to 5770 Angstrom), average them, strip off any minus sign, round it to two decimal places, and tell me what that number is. 3.24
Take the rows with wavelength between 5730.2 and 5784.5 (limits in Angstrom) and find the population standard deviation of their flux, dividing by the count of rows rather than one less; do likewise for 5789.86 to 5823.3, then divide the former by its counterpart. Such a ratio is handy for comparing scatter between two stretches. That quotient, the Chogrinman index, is 1.4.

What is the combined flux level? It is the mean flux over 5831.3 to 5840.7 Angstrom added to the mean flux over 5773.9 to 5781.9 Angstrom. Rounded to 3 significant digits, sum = 6.35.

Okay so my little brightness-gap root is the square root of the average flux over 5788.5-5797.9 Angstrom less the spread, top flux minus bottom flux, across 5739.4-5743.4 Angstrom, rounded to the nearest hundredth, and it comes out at 1.69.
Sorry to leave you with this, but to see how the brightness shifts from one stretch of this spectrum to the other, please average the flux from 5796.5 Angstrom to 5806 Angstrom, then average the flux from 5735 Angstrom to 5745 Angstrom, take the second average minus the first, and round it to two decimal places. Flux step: 0.10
